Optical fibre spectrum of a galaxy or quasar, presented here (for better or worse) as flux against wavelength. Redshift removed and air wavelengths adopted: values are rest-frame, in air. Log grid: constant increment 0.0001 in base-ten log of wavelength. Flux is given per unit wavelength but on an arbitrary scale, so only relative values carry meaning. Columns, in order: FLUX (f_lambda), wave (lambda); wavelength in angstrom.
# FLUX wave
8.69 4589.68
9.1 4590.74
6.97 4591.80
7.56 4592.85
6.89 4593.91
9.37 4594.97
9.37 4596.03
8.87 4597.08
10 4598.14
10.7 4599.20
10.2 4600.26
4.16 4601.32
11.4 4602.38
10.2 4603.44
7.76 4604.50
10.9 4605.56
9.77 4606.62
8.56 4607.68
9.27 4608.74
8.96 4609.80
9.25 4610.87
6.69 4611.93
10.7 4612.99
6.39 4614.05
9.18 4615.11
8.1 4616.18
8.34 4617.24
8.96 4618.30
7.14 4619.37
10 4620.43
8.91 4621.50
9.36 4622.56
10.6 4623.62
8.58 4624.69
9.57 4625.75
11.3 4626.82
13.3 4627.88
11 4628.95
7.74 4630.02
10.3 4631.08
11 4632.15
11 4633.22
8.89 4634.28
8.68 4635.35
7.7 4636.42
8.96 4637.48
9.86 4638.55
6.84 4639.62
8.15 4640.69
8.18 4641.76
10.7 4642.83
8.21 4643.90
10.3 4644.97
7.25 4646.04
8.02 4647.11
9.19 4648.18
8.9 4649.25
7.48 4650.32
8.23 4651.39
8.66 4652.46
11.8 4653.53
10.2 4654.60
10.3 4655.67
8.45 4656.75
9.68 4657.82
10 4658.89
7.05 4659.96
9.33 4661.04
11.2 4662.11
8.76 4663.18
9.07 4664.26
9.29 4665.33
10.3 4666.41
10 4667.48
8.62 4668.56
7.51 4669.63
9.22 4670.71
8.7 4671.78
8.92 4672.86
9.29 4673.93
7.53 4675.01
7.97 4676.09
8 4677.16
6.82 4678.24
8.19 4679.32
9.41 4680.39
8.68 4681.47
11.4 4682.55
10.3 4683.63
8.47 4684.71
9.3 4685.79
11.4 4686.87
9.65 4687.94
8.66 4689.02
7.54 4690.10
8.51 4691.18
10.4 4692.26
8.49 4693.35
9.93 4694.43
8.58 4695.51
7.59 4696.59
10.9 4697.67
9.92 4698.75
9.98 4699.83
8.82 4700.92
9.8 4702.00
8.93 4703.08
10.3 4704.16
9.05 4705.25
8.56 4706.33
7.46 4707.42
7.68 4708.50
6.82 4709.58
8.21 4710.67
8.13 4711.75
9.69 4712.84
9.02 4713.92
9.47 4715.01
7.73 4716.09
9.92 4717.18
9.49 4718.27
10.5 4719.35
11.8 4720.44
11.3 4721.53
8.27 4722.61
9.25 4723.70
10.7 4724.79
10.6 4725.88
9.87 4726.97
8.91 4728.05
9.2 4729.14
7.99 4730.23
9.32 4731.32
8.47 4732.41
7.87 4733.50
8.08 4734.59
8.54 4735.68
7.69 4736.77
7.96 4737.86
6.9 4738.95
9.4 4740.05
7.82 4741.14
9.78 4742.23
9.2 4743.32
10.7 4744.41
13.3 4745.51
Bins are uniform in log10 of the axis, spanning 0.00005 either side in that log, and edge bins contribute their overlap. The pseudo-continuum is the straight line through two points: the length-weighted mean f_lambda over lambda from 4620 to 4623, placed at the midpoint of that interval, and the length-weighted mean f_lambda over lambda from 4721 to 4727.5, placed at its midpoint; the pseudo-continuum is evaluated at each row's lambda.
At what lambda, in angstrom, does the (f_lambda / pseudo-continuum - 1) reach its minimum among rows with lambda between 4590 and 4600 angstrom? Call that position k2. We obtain 4593.91 angstrom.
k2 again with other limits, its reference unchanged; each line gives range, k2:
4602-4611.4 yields 4604.50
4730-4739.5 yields 4738.95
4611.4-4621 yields 4614.05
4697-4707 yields 4706.33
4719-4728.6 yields 4722.61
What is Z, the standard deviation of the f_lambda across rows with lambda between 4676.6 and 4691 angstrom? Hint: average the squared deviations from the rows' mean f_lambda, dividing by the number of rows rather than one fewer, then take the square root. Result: 1.3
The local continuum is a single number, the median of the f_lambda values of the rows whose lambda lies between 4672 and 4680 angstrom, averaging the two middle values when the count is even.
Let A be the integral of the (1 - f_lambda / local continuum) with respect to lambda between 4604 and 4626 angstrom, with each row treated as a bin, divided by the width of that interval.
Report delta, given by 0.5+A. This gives 0.388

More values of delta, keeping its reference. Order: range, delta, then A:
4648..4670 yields 0.343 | -0.157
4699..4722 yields 0.353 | -0.147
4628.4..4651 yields 0.379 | -0.121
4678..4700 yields 0.342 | -0.158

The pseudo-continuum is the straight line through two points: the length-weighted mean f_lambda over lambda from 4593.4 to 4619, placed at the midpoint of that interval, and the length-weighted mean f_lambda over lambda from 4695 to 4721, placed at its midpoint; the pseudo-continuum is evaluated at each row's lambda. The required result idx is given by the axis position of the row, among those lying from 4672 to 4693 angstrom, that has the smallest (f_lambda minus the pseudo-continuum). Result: 4678.24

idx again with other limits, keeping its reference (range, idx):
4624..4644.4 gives 4639.62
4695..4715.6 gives 4709.58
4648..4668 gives 4659.96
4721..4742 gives 4738.95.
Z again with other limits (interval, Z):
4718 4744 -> 1.2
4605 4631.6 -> 1.5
